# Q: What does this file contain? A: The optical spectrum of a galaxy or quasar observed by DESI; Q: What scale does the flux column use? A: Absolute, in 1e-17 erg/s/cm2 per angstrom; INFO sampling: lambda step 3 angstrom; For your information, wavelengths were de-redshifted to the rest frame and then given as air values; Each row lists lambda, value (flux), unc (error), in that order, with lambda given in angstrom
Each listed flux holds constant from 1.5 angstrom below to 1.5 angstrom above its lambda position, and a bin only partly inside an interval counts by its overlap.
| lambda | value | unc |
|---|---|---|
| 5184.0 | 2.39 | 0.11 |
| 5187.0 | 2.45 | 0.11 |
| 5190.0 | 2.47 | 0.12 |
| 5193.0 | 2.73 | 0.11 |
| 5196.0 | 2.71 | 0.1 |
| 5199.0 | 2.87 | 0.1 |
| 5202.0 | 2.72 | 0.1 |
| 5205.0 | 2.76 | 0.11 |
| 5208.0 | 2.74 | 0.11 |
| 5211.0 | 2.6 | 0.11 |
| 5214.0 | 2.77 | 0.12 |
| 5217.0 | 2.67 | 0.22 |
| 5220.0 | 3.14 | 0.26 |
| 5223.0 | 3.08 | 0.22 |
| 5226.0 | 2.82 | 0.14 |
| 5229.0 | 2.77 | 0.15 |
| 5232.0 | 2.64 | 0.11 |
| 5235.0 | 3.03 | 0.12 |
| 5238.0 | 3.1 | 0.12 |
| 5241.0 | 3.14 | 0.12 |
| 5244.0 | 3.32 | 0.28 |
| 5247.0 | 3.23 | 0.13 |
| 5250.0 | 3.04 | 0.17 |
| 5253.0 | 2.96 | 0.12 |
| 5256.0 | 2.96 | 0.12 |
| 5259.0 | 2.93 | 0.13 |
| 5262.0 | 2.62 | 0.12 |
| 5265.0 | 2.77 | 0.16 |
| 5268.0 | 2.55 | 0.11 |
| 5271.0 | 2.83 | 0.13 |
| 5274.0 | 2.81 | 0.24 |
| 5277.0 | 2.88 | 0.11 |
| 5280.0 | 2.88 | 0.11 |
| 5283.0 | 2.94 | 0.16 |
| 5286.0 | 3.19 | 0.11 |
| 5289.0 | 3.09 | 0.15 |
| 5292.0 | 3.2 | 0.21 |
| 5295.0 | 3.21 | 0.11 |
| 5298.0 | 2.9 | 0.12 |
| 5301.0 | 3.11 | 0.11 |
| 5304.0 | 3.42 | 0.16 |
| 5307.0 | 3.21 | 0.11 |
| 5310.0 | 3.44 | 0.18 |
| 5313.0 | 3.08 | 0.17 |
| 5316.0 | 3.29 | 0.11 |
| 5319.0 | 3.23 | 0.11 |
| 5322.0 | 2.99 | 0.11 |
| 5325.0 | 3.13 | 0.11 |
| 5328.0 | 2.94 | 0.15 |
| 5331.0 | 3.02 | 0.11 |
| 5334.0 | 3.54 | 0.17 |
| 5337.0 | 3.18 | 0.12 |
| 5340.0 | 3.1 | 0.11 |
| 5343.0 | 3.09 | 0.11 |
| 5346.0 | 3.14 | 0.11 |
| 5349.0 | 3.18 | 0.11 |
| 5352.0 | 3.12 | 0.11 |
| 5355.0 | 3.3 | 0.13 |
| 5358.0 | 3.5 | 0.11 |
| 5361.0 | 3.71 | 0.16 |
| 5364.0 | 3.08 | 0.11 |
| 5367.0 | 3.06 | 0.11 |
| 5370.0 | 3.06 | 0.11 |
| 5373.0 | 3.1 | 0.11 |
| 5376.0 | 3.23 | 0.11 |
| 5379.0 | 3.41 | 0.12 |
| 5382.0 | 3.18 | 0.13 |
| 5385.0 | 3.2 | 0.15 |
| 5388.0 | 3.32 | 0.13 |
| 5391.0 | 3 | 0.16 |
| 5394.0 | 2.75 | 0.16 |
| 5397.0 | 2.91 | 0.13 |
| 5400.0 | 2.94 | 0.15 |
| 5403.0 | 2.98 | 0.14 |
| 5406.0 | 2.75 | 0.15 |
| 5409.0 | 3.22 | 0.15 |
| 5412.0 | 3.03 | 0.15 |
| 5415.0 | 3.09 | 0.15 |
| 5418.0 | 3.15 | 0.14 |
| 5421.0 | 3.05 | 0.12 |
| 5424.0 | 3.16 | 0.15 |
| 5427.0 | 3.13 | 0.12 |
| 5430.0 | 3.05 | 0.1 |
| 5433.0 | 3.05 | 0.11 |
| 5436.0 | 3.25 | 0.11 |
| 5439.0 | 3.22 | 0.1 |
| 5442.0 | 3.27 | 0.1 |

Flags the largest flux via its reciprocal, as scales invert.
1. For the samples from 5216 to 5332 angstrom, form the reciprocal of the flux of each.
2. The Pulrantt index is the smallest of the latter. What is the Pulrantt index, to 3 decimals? 0.291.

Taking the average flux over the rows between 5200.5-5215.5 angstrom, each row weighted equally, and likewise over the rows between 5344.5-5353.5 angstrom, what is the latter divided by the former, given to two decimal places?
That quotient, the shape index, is 1.16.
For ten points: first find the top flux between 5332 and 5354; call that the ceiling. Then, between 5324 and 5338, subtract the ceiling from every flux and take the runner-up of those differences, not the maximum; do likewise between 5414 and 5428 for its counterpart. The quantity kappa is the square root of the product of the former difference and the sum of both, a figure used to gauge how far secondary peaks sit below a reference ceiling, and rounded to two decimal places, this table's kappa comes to 0.52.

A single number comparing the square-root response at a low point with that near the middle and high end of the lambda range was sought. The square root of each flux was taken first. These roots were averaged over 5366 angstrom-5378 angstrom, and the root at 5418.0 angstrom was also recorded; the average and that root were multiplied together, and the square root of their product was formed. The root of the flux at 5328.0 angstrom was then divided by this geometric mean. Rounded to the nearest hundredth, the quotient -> 0.97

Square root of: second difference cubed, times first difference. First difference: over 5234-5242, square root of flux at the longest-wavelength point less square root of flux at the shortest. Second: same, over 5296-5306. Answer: 0.0099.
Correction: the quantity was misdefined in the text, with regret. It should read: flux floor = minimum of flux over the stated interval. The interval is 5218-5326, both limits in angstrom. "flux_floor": 2.55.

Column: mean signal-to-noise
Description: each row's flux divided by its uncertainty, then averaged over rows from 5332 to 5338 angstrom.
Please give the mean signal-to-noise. 23.7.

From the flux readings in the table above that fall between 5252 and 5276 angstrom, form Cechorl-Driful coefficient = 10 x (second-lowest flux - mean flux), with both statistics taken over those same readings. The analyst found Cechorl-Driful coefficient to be -1.8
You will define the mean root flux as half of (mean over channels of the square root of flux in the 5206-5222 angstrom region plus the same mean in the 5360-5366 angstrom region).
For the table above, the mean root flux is 1.75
